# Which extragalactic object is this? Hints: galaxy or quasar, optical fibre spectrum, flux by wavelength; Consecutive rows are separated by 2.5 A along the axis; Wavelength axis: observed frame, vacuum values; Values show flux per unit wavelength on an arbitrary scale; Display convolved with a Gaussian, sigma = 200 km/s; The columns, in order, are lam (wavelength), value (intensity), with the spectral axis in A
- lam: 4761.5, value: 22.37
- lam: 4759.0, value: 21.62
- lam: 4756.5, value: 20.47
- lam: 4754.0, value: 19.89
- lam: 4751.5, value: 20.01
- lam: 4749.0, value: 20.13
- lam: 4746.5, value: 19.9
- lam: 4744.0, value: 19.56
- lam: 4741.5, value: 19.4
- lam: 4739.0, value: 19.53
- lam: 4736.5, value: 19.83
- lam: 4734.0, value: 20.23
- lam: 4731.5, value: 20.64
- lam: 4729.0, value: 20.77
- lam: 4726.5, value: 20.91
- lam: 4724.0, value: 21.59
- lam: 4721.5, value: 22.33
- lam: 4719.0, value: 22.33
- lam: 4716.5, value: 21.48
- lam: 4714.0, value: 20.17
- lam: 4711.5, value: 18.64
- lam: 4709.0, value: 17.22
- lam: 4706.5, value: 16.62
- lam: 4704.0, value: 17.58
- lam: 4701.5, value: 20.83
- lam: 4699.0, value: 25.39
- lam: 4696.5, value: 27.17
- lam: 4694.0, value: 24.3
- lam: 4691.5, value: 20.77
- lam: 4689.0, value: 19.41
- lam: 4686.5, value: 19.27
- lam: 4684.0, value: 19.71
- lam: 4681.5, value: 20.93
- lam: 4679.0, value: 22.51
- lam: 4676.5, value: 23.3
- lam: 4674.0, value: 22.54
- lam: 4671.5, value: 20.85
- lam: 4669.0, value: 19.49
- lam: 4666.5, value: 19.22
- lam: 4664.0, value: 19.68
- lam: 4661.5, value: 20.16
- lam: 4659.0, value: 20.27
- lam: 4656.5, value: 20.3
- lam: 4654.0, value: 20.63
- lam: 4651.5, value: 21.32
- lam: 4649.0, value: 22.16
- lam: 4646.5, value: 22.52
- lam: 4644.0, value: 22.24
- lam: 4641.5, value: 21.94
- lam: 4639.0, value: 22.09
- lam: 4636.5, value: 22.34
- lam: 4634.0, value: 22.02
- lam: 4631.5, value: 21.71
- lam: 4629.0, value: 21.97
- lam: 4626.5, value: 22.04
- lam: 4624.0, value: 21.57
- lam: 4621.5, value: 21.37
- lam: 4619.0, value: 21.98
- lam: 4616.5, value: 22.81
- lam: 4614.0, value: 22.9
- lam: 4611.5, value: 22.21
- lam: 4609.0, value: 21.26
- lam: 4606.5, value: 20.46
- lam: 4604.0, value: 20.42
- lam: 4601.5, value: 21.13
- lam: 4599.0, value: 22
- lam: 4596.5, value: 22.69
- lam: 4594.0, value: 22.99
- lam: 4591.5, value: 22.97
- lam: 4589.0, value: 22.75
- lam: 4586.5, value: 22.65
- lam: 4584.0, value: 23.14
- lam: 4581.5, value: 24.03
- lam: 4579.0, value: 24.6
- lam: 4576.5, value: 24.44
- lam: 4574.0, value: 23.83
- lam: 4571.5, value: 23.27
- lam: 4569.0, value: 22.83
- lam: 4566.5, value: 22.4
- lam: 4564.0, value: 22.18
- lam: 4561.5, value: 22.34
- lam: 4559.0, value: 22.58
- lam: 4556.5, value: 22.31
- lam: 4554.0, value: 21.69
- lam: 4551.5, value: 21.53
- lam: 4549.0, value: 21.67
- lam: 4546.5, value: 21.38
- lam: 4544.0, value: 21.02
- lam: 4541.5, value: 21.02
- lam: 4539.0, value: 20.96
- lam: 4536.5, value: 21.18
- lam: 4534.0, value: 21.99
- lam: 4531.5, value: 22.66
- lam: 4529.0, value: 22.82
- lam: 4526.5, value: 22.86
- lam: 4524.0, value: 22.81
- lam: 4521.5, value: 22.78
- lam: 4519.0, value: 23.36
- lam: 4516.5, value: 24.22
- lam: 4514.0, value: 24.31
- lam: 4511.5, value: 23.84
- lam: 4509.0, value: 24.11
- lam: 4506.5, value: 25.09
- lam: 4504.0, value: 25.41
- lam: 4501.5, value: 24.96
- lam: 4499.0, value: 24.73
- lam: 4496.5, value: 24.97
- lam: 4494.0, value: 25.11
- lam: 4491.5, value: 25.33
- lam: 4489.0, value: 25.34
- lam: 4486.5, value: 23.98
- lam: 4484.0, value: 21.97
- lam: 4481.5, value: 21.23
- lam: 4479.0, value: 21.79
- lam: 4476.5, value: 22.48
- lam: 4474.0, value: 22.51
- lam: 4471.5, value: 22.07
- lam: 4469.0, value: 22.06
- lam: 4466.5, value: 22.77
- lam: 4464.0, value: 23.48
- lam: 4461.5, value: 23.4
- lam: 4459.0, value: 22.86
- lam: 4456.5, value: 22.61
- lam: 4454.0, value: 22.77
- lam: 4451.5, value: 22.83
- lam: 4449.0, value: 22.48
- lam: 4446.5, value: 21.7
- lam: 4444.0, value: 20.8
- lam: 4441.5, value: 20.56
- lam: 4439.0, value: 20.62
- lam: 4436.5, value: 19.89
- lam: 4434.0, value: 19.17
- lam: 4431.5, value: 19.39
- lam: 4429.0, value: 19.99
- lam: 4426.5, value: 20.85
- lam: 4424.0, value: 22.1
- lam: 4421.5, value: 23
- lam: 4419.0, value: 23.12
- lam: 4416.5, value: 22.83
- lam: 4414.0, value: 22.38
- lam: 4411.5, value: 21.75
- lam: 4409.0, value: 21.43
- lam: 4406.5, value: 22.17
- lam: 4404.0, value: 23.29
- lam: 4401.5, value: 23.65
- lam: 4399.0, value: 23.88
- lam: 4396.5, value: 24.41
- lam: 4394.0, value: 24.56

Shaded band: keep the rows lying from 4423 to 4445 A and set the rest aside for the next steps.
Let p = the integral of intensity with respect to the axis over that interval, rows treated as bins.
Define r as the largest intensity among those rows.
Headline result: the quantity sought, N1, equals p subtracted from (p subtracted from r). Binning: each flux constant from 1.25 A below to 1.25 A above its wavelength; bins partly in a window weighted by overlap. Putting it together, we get -873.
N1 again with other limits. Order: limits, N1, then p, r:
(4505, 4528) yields -1066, 546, 25.09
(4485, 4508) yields -1122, 574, 25.41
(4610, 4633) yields -992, 507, 22.9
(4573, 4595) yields -1009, 517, 24.6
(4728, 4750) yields -859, 440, 20.77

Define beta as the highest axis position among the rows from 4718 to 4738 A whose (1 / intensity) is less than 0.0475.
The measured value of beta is 4724.0 A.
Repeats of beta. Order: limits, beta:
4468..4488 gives 4486.5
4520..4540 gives 4536.5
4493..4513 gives 4511.5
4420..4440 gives 4424.0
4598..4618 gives 4616.5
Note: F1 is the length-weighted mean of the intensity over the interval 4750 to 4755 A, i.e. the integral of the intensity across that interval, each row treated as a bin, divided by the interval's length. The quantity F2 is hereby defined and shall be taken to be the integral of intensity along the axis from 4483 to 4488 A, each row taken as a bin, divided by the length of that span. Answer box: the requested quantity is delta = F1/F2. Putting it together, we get 0.86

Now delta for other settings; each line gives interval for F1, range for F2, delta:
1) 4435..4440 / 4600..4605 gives 0.97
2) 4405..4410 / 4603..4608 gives 1.07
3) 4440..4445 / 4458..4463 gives 0.89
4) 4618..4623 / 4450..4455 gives 0.95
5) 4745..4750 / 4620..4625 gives 0.93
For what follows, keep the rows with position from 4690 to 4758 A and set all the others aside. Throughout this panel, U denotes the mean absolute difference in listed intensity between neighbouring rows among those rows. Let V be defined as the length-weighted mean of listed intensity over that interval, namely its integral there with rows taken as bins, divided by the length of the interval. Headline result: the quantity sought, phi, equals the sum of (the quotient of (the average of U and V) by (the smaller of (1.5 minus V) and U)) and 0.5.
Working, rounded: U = 1.04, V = 20.7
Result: -0.066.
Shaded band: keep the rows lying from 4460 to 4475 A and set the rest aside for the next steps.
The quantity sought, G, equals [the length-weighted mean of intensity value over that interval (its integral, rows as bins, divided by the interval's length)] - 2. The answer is 20.7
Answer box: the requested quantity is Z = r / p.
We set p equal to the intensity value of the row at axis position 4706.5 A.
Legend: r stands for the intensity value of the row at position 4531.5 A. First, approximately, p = 16.62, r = 22.66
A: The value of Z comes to 1.36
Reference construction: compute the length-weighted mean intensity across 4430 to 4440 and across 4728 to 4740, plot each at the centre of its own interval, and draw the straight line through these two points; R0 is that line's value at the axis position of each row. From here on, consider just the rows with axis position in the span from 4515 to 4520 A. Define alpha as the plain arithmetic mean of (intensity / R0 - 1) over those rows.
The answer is 0.197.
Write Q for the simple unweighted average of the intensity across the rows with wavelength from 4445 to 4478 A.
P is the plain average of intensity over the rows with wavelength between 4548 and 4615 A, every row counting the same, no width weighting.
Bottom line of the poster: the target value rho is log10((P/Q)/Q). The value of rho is -1.36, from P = 22.5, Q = 22.6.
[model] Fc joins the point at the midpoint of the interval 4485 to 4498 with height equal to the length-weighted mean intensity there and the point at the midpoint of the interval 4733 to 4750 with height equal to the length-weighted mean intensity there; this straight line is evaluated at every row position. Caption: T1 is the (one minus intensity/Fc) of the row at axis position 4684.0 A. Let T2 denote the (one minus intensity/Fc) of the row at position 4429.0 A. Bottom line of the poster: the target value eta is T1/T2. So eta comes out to 0.3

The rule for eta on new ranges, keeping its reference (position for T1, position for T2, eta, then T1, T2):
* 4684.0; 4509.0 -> 3.5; 0.06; 0.02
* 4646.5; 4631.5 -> -2.5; -0.04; 0.01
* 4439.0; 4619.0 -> 15.1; 0.21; 0.01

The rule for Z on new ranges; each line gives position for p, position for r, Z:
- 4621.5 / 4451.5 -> 1.07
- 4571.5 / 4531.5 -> 0.97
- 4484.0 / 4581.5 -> 1.09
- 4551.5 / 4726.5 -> 0.97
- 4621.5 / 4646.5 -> 1.05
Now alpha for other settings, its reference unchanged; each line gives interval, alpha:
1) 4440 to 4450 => 0.082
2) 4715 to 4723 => 0.093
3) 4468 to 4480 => 0.120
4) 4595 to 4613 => 0.072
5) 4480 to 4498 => 0.210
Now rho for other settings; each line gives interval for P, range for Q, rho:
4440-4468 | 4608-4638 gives -1.34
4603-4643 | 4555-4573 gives -1.37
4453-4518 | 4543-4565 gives -1.31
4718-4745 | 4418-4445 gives -1.32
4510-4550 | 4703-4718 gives -1.19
